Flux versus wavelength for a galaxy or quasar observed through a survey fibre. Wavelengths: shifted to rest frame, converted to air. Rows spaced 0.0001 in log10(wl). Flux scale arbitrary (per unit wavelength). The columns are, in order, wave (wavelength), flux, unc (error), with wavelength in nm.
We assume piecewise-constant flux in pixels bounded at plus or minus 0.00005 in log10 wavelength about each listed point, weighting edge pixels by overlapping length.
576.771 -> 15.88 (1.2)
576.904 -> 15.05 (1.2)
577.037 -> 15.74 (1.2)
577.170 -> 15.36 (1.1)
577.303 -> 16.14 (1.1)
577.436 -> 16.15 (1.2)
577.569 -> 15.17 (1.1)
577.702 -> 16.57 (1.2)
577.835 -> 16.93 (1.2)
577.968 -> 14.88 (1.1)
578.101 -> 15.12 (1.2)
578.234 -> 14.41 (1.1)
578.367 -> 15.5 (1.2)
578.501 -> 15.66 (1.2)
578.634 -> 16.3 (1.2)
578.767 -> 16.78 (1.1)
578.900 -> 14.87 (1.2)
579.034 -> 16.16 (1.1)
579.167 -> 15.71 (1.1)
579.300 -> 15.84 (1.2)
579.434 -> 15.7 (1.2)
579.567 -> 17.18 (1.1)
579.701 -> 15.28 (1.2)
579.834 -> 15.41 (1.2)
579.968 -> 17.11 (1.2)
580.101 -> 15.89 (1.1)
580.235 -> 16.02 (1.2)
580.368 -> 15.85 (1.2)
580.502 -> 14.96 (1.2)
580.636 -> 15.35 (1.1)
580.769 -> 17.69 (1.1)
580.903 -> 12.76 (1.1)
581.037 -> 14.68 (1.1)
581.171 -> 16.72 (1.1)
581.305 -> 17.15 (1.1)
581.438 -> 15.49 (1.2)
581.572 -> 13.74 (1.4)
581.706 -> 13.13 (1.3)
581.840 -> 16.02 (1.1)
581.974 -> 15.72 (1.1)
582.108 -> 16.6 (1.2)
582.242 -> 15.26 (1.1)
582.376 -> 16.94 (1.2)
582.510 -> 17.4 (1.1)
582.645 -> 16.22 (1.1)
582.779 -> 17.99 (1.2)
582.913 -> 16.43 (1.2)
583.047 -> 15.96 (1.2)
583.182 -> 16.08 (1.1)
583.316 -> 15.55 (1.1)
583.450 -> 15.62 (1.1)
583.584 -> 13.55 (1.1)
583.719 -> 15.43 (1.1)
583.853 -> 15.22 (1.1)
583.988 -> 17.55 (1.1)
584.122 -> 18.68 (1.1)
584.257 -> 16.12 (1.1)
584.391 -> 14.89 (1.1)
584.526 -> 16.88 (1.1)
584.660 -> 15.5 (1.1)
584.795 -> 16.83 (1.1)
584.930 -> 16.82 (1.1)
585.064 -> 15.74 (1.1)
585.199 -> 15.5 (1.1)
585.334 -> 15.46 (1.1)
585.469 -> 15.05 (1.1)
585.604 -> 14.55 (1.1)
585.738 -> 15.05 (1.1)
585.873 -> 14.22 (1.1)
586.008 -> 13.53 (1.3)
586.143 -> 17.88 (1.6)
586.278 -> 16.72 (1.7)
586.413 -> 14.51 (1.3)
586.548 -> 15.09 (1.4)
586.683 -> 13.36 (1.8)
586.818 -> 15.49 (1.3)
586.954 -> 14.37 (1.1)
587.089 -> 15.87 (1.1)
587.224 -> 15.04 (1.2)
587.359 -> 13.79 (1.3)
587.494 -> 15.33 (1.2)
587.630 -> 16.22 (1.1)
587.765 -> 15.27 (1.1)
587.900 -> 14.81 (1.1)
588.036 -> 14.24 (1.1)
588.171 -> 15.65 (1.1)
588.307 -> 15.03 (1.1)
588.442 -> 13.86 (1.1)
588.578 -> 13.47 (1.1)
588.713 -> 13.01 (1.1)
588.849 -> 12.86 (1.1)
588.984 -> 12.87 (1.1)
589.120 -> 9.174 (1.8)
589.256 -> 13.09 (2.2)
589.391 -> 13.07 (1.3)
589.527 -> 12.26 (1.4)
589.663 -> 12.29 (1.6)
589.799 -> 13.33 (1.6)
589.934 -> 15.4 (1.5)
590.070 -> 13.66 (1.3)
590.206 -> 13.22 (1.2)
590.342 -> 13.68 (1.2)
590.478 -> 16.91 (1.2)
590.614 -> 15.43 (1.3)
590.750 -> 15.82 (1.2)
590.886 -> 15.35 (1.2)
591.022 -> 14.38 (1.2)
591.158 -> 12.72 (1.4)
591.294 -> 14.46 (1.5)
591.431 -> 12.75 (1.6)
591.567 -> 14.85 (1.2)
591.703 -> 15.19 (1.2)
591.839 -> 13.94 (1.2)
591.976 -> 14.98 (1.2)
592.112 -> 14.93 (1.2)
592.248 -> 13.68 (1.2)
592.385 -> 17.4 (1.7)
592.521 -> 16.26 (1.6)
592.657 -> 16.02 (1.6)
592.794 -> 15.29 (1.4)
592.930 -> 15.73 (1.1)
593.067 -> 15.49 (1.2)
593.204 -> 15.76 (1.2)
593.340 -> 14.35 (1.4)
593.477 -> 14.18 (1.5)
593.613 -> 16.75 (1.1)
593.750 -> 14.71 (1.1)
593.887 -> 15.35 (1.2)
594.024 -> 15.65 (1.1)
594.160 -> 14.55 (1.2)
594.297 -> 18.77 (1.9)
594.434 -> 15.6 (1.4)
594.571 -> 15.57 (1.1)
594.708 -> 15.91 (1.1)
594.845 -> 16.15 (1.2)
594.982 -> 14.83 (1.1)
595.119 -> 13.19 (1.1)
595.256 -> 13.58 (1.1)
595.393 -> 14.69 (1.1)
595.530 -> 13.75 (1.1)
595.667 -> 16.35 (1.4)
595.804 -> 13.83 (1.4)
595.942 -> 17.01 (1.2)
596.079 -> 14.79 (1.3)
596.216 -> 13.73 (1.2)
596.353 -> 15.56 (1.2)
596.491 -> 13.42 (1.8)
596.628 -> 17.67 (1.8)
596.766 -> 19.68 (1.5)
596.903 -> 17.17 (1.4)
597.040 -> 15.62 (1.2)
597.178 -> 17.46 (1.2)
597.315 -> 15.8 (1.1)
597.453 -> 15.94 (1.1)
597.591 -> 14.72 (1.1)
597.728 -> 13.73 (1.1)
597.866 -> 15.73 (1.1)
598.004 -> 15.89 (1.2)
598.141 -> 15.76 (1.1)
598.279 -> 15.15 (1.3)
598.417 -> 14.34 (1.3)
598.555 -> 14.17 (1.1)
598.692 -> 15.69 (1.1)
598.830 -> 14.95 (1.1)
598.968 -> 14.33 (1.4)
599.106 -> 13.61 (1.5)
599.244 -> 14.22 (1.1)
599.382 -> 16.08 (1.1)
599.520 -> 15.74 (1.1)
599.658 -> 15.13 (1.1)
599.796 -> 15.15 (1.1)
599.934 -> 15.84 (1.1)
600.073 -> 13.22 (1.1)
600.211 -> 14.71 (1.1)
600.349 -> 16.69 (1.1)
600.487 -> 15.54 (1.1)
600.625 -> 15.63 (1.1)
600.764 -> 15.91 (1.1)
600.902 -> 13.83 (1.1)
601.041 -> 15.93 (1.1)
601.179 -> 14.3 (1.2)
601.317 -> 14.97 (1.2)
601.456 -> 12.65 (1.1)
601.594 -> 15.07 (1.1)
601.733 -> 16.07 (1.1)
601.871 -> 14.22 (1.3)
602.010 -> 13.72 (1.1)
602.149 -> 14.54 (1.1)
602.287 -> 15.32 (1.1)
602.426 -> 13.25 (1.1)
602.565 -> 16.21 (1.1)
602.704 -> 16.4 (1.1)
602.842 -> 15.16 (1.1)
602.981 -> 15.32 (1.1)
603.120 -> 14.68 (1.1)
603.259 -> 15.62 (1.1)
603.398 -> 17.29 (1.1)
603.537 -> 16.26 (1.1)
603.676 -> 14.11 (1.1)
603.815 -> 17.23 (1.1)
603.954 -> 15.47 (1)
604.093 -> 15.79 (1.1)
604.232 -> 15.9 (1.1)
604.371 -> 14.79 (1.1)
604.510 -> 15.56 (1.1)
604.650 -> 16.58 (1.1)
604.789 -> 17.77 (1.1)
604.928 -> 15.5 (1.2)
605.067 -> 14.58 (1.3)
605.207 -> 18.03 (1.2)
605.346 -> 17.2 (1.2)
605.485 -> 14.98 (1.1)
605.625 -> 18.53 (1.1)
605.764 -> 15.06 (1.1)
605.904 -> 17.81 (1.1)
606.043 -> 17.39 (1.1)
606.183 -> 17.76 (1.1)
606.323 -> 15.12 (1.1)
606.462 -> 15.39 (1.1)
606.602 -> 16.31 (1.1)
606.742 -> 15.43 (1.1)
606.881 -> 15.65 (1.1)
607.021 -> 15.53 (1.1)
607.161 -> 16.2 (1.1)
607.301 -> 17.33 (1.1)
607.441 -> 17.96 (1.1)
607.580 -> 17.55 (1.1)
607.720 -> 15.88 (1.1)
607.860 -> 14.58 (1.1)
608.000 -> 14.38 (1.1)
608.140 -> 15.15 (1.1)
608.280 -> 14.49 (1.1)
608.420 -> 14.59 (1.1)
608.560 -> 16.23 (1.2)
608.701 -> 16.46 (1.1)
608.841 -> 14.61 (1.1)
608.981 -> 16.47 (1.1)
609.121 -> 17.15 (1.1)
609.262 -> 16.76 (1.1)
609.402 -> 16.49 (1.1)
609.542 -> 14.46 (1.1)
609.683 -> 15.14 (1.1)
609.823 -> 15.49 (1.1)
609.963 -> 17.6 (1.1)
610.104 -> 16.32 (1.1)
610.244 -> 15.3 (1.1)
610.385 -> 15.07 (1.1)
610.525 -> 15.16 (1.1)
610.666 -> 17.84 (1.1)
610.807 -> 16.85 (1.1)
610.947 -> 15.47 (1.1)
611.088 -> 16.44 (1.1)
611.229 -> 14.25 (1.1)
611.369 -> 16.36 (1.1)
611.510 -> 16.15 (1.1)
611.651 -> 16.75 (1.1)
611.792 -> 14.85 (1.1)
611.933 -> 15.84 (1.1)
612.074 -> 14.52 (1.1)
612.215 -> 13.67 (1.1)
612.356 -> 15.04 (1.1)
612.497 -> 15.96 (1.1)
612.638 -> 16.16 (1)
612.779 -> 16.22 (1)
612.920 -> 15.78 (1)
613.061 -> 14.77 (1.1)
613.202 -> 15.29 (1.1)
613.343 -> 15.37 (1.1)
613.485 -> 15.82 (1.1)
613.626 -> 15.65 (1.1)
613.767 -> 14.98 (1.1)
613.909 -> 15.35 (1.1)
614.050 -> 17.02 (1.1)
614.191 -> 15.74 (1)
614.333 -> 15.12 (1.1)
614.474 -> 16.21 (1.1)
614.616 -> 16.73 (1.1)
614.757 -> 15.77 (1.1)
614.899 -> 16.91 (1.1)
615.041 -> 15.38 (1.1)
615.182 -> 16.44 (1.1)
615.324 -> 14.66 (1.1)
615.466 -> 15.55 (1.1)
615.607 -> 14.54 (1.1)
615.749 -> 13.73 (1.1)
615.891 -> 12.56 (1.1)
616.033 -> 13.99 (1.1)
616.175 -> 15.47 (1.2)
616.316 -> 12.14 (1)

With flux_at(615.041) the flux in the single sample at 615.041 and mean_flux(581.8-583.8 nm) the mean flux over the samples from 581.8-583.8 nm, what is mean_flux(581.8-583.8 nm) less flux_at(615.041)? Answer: 0.67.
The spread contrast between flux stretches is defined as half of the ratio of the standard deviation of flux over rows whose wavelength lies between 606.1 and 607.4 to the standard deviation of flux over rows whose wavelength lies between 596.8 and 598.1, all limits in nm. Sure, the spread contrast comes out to 0.41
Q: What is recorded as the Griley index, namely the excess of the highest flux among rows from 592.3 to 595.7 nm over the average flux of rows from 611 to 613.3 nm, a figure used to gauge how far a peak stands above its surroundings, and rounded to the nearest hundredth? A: 3.27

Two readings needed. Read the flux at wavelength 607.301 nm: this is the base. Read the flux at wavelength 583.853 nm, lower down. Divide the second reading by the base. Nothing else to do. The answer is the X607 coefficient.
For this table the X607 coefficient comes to 0.88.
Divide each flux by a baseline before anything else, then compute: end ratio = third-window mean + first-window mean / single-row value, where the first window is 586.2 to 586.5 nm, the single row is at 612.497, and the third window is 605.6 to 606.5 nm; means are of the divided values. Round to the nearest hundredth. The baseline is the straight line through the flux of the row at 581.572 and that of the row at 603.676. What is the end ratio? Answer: 2.19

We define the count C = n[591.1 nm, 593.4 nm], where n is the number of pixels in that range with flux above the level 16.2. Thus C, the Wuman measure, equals 2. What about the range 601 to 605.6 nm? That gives 9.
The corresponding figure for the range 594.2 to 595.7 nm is 2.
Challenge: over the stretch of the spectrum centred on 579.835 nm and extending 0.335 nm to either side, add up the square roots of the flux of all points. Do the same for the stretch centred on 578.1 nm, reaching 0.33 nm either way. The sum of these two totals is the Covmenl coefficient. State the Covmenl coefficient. 39.7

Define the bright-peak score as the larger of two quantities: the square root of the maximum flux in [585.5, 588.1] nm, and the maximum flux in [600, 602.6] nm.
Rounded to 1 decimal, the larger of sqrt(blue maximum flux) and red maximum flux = 16.7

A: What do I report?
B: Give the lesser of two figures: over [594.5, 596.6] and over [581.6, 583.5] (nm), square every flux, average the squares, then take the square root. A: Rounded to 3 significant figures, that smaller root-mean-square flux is 14.9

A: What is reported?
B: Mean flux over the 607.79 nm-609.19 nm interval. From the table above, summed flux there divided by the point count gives 15.4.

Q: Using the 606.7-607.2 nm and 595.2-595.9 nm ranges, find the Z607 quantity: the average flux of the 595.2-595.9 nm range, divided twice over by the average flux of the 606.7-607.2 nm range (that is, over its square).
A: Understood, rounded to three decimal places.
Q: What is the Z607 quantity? 0.059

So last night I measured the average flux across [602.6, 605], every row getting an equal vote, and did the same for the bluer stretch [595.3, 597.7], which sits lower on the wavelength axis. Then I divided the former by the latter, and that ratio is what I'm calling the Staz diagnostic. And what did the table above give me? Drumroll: 1.01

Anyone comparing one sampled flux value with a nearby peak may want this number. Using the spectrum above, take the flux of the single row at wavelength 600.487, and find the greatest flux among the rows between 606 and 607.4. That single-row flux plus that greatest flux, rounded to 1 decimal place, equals 33.3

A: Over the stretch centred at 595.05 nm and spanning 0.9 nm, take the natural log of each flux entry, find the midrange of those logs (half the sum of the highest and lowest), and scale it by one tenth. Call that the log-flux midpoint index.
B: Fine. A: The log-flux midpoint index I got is 0.268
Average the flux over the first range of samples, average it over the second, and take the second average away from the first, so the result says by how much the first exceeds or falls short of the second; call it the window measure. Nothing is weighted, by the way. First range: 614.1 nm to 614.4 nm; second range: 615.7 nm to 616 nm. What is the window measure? 2.3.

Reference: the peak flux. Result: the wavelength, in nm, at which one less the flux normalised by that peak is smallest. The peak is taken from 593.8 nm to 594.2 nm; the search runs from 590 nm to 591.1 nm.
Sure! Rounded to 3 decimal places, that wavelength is 590.478 nm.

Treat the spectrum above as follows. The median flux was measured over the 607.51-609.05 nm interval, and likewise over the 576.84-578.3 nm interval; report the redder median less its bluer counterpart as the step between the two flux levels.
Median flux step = -0.2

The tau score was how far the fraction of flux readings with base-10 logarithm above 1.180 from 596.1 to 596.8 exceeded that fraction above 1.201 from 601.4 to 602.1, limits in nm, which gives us 0.4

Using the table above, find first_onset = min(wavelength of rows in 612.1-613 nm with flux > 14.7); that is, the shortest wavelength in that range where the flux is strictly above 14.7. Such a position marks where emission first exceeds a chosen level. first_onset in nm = 612.356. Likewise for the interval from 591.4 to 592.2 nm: 591.567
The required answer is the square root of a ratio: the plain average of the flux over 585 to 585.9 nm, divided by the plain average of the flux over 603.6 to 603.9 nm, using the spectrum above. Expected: 0.98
